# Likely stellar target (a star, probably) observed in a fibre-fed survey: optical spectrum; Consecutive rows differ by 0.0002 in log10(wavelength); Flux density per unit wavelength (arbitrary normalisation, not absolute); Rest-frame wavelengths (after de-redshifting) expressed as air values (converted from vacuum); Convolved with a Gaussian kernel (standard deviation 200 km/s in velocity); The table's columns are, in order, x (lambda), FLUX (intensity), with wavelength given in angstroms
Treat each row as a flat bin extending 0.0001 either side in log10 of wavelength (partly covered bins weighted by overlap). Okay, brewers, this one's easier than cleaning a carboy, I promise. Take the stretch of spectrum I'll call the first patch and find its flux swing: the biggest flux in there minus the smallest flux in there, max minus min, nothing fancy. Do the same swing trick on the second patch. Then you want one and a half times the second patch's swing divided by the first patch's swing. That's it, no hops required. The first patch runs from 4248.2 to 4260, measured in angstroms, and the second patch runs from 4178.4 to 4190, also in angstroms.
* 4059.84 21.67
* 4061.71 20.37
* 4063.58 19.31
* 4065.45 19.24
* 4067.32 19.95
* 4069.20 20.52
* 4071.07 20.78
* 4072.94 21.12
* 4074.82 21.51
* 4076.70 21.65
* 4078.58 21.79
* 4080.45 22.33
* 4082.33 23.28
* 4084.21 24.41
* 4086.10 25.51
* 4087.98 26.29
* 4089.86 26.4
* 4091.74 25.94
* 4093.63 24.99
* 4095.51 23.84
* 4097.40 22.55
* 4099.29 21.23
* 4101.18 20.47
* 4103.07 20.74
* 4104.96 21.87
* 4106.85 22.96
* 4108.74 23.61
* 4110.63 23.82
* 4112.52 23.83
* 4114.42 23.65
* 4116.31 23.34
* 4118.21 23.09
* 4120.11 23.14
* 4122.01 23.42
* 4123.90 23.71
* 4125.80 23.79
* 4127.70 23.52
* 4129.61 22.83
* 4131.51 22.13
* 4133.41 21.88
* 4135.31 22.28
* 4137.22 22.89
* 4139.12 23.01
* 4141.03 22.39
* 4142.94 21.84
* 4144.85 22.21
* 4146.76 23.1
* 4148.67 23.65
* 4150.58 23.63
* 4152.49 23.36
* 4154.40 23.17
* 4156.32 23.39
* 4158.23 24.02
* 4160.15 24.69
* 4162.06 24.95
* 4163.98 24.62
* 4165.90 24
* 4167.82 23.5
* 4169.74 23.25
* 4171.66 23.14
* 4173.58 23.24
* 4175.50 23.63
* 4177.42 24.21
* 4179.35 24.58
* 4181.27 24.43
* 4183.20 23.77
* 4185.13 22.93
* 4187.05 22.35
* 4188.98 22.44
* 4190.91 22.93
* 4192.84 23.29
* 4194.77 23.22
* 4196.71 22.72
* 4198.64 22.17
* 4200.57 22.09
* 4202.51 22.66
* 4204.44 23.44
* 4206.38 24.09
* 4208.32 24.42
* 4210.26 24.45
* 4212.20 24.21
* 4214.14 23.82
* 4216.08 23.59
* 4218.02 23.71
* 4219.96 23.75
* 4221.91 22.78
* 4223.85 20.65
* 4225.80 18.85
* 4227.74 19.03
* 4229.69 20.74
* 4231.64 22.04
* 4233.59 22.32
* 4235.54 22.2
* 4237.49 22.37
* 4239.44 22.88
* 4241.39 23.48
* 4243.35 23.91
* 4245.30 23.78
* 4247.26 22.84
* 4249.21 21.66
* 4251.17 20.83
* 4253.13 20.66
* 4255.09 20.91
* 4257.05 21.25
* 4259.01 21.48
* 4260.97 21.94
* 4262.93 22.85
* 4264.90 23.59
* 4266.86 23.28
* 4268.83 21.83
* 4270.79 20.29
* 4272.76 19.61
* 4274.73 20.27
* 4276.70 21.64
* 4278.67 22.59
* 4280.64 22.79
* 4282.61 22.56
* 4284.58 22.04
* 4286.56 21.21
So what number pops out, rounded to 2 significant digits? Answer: 3.3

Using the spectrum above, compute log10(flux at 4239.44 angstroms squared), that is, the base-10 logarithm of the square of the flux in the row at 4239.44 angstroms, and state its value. 2.72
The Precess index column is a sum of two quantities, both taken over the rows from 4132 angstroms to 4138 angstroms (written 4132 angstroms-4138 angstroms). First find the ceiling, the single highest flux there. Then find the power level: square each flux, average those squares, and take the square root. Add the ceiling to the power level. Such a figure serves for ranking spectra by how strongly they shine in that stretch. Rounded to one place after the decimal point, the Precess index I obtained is 45.2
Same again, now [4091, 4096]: 50.9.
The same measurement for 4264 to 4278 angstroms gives 45.1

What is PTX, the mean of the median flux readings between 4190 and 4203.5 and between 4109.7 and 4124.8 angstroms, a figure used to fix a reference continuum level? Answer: 23.1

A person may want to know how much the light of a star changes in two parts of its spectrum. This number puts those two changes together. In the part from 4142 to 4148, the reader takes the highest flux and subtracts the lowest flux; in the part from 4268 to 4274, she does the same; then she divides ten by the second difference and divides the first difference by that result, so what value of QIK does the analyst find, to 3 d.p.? 0.280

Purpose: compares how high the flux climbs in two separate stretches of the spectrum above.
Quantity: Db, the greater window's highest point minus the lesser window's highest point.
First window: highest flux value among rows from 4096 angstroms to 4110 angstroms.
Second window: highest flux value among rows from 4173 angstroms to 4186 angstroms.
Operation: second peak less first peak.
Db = 1.0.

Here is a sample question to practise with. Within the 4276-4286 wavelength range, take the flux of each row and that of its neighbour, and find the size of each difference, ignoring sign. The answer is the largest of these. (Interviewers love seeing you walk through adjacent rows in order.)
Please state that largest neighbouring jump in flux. 0.95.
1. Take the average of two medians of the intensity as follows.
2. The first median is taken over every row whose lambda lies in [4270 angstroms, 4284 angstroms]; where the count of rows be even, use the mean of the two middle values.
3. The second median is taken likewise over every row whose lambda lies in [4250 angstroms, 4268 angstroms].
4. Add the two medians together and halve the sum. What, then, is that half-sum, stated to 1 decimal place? 21.6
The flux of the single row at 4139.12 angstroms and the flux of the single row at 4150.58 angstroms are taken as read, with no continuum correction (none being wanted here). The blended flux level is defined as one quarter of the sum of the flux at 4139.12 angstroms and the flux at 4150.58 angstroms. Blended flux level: 11.66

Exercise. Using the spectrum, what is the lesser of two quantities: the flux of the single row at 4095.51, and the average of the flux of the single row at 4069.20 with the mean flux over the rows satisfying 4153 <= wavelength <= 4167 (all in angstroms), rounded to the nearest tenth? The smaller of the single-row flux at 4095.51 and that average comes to 22.3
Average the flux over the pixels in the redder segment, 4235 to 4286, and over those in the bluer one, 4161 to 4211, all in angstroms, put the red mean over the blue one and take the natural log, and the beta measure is -0.063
